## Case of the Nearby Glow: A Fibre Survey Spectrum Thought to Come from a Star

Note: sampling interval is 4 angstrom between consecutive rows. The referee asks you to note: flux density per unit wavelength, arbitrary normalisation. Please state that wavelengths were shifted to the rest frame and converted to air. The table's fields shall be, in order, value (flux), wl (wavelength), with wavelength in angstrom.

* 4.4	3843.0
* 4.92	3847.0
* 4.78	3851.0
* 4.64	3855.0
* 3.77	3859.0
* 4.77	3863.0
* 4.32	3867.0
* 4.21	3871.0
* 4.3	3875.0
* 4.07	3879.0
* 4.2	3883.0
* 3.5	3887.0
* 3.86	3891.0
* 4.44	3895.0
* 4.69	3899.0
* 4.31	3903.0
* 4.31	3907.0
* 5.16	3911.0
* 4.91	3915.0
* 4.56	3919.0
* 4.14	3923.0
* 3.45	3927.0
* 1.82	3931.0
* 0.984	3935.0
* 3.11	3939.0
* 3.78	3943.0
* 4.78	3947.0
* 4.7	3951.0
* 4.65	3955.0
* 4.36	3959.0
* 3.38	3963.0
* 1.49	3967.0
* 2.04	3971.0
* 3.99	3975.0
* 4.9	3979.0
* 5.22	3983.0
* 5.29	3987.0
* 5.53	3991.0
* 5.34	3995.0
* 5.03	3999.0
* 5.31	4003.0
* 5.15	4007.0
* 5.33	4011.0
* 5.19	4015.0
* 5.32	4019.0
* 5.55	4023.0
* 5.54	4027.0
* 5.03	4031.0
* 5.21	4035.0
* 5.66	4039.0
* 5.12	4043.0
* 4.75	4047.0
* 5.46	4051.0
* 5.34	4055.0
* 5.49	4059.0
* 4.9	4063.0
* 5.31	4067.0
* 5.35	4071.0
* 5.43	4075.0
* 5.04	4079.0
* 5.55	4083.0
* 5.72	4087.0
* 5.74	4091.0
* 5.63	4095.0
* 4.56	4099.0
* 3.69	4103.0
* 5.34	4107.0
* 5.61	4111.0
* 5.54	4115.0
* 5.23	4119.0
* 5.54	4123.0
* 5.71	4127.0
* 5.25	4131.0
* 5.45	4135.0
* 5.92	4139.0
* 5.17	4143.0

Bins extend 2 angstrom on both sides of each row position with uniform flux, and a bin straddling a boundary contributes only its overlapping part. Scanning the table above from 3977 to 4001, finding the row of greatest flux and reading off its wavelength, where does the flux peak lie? 3991.0 angstrom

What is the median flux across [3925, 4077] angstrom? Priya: 5.1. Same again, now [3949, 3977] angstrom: 4.0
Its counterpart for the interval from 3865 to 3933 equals 4.3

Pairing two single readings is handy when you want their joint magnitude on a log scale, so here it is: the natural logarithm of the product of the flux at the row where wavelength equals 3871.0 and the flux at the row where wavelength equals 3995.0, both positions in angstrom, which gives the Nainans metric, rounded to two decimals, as 3.11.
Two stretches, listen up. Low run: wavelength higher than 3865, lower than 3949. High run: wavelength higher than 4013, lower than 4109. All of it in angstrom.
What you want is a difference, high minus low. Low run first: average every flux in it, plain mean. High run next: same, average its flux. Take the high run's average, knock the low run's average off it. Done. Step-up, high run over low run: 1.30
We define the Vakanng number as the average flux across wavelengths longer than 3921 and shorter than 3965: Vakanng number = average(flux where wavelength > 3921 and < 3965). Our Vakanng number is 3.6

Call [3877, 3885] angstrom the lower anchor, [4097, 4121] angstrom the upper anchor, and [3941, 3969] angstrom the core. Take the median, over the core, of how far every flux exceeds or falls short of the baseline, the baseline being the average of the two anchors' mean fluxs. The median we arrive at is -0.2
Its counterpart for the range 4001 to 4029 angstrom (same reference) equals 0.8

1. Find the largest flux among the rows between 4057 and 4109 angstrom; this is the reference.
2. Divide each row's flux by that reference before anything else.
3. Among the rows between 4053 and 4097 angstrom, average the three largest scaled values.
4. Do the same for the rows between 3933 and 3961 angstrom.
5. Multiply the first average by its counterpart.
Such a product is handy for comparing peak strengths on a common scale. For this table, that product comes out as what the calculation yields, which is 0.81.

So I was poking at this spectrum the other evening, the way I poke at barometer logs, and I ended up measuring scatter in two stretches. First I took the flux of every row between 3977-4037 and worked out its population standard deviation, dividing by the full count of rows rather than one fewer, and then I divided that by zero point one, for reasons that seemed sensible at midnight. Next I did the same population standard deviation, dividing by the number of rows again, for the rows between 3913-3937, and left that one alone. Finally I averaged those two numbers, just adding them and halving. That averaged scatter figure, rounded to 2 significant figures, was 1.6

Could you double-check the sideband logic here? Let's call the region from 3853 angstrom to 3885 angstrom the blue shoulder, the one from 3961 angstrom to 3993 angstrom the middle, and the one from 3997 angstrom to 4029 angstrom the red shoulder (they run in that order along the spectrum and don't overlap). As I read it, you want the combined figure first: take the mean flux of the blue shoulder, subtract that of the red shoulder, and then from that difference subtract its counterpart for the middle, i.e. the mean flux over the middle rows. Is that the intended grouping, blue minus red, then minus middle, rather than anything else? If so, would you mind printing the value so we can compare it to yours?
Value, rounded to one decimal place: -5.0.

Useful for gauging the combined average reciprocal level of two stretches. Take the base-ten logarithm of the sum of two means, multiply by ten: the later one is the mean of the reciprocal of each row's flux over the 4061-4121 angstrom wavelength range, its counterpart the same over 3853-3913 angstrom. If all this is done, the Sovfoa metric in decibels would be -3.69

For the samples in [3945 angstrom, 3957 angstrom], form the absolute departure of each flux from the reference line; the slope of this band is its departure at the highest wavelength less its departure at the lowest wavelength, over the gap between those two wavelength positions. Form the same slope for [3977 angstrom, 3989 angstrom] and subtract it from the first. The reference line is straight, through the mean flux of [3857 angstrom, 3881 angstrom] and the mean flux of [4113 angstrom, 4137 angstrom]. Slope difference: -0.065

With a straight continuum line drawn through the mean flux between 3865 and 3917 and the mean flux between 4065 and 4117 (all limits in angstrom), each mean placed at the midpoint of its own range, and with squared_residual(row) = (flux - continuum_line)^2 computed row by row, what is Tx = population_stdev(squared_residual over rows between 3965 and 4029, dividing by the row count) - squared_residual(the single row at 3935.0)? -9.8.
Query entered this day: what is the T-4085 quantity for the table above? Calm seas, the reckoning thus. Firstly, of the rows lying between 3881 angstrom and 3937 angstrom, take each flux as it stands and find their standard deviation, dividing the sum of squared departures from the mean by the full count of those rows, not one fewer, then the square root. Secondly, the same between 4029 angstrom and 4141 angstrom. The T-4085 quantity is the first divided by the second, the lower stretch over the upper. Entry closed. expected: 2.6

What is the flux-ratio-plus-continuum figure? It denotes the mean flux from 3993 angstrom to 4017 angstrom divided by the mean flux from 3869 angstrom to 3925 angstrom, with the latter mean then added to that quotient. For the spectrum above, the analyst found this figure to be 5.54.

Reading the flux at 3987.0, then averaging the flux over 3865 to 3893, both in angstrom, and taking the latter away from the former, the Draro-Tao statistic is 1.2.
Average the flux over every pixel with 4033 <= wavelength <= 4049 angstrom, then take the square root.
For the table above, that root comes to 2.28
